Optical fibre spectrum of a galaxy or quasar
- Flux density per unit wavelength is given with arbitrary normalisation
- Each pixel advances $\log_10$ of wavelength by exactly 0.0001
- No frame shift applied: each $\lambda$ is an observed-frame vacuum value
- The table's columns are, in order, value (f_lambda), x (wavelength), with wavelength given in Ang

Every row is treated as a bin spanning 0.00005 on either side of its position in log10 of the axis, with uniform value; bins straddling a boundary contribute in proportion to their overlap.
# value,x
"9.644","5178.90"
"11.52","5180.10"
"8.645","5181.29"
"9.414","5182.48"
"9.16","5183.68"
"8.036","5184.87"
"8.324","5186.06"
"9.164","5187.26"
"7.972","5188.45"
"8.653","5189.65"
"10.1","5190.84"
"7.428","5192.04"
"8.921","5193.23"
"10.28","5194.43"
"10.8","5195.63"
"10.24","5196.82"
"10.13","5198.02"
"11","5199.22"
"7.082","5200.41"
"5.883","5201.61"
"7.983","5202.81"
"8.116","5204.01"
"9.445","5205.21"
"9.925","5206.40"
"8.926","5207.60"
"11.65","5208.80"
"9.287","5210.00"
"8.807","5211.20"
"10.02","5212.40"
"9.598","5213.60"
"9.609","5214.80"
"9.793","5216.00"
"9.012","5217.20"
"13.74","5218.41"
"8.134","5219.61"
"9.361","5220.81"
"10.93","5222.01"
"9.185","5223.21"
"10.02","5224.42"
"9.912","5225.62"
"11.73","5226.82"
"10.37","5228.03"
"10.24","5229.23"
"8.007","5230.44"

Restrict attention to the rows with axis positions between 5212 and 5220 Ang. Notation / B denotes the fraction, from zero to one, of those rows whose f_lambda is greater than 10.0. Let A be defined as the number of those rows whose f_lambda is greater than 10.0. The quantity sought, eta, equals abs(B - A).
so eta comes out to 1.7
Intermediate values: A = 2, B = 0.29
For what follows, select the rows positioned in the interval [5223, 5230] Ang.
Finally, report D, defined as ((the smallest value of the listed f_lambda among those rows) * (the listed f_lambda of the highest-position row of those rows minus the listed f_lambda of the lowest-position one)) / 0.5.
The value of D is 19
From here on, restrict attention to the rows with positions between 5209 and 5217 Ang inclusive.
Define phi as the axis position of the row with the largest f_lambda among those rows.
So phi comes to 5212.40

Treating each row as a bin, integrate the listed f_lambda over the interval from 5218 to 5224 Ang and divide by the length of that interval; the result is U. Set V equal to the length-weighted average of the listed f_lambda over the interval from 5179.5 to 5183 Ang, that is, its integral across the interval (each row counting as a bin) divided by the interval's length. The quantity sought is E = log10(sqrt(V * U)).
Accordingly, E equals 1.00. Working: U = 10.2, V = 9.9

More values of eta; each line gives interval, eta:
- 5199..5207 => 0.9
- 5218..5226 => 2.6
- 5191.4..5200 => 4.3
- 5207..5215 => 1.7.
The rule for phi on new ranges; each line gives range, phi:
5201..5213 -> 5208.80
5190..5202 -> 5199.22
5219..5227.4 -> 5226.82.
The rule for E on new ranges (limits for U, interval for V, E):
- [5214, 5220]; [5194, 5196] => 1.01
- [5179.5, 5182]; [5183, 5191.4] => 0.97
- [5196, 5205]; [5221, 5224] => 0.97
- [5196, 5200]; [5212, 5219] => 1.01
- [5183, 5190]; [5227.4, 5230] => 0.97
